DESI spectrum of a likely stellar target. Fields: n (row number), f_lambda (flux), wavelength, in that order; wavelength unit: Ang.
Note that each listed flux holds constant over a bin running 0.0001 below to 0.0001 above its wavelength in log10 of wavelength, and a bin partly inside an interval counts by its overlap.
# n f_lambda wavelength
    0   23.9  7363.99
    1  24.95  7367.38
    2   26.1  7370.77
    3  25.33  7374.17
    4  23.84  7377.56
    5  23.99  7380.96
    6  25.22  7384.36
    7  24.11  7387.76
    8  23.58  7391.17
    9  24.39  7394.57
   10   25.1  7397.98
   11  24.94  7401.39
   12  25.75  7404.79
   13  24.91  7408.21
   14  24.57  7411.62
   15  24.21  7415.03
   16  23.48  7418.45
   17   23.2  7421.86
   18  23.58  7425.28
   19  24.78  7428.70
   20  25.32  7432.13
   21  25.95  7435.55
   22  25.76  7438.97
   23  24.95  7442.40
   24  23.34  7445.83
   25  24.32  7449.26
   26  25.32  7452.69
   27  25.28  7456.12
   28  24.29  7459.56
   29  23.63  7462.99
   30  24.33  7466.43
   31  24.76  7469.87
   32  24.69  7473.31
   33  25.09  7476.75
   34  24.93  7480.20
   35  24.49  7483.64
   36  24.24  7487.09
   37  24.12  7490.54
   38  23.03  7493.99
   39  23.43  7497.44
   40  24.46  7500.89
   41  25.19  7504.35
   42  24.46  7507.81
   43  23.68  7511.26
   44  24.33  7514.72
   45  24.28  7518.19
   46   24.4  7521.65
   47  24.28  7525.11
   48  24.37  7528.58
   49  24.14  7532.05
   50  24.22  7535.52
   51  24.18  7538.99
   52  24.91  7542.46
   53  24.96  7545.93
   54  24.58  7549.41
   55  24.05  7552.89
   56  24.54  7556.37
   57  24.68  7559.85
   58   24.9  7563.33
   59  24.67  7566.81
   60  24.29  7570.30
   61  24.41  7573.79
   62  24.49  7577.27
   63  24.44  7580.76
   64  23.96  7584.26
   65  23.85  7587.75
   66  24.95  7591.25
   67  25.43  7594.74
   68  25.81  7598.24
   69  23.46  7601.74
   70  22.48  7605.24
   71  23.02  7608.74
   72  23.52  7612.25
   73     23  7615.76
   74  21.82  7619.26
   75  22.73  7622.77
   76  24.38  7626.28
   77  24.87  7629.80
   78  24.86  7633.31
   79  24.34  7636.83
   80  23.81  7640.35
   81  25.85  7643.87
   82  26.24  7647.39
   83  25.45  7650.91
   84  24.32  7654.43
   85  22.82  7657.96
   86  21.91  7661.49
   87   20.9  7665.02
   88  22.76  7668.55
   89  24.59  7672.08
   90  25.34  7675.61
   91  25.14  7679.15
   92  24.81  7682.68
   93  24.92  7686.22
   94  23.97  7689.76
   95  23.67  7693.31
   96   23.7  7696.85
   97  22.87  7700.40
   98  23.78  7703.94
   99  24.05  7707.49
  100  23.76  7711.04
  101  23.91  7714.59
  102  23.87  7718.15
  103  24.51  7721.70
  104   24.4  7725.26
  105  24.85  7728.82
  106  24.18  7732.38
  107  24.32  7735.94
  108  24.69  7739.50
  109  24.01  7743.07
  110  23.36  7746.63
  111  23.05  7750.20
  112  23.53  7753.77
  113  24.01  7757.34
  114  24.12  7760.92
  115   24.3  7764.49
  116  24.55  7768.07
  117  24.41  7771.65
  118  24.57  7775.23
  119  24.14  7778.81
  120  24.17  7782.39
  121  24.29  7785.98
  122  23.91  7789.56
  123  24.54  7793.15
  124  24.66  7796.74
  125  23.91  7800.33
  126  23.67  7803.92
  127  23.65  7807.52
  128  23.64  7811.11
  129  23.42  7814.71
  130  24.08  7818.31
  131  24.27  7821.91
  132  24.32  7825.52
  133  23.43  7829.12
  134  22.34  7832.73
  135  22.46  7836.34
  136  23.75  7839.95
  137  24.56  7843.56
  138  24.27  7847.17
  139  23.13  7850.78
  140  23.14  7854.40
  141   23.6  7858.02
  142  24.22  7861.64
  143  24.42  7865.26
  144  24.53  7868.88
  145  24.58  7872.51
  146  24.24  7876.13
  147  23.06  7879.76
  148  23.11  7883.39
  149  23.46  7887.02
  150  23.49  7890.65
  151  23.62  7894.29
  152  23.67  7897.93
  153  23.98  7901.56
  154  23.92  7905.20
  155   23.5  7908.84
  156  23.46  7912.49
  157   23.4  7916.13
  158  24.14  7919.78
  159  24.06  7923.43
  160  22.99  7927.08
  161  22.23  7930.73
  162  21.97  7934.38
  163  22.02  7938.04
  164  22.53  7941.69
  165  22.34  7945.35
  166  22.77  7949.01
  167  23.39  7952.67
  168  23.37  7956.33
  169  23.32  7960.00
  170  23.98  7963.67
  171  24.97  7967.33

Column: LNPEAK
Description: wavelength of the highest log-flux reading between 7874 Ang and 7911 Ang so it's 7876.13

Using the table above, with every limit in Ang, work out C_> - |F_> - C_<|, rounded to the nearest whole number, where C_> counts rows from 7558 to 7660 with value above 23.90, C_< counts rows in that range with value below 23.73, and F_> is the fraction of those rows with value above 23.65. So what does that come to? 12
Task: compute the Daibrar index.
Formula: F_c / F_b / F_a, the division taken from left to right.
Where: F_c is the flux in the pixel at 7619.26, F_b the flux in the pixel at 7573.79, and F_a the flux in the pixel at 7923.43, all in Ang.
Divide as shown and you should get 0.037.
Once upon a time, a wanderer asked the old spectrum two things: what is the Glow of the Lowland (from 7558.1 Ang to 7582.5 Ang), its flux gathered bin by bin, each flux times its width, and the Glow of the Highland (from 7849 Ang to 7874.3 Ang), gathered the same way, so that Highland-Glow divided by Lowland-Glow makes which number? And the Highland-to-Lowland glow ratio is 1.01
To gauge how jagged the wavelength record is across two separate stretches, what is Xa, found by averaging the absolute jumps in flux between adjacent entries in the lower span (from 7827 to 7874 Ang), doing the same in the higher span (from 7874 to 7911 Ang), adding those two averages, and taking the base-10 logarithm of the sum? -0.096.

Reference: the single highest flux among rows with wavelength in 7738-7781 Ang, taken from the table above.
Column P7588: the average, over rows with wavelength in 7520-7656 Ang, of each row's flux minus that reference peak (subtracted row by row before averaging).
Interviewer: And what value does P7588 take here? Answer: -0.37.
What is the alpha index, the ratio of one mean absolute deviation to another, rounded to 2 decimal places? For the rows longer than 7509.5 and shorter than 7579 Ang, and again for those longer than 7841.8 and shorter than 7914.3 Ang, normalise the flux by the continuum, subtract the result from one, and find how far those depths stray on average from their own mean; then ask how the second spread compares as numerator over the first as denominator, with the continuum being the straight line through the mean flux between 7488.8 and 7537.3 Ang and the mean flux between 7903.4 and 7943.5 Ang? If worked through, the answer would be 1.66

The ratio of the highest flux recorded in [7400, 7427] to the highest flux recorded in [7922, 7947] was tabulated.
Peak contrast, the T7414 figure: 1.07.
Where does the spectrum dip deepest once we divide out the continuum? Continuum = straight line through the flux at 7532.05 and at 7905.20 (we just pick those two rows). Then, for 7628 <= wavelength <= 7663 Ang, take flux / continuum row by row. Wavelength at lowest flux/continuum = 7661.49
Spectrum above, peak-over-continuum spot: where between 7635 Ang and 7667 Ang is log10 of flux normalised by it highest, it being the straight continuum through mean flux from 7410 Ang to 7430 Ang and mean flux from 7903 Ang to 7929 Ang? 7647.39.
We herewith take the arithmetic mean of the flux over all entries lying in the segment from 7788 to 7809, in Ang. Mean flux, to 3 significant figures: 24.1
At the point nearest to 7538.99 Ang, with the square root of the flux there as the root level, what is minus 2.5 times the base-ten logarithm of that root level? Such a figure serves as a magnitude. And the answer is -1.73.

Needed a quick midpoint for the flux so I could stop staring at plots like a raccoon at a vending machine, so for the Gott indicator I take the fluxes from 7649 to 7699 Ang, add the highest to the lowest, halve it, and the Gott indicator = 23.2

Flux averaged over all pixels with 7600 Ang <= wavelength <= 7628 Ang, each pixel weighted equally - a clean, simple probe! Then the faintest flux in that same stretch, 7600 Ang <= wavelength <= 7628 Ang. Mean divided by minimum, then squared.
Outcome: 1.116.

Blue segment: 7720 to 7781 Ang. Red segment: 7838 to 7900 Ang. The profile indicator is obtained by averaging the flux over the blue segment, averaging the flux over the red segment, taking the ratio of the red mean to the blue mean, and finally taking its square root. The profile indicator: 0.9925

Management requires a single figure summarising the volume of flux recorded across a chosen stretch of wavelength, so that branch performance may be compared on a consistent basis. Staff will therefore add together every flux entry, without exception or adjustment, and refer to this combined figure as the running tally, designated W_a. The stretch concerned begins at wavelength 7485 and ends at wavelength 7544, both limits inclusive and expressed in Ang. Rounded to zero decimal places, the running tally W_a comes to 412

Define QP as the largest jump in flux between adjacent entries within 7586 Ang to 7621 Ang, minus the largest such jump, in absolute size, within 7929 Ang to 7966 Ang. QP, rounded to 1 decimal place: 1.7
